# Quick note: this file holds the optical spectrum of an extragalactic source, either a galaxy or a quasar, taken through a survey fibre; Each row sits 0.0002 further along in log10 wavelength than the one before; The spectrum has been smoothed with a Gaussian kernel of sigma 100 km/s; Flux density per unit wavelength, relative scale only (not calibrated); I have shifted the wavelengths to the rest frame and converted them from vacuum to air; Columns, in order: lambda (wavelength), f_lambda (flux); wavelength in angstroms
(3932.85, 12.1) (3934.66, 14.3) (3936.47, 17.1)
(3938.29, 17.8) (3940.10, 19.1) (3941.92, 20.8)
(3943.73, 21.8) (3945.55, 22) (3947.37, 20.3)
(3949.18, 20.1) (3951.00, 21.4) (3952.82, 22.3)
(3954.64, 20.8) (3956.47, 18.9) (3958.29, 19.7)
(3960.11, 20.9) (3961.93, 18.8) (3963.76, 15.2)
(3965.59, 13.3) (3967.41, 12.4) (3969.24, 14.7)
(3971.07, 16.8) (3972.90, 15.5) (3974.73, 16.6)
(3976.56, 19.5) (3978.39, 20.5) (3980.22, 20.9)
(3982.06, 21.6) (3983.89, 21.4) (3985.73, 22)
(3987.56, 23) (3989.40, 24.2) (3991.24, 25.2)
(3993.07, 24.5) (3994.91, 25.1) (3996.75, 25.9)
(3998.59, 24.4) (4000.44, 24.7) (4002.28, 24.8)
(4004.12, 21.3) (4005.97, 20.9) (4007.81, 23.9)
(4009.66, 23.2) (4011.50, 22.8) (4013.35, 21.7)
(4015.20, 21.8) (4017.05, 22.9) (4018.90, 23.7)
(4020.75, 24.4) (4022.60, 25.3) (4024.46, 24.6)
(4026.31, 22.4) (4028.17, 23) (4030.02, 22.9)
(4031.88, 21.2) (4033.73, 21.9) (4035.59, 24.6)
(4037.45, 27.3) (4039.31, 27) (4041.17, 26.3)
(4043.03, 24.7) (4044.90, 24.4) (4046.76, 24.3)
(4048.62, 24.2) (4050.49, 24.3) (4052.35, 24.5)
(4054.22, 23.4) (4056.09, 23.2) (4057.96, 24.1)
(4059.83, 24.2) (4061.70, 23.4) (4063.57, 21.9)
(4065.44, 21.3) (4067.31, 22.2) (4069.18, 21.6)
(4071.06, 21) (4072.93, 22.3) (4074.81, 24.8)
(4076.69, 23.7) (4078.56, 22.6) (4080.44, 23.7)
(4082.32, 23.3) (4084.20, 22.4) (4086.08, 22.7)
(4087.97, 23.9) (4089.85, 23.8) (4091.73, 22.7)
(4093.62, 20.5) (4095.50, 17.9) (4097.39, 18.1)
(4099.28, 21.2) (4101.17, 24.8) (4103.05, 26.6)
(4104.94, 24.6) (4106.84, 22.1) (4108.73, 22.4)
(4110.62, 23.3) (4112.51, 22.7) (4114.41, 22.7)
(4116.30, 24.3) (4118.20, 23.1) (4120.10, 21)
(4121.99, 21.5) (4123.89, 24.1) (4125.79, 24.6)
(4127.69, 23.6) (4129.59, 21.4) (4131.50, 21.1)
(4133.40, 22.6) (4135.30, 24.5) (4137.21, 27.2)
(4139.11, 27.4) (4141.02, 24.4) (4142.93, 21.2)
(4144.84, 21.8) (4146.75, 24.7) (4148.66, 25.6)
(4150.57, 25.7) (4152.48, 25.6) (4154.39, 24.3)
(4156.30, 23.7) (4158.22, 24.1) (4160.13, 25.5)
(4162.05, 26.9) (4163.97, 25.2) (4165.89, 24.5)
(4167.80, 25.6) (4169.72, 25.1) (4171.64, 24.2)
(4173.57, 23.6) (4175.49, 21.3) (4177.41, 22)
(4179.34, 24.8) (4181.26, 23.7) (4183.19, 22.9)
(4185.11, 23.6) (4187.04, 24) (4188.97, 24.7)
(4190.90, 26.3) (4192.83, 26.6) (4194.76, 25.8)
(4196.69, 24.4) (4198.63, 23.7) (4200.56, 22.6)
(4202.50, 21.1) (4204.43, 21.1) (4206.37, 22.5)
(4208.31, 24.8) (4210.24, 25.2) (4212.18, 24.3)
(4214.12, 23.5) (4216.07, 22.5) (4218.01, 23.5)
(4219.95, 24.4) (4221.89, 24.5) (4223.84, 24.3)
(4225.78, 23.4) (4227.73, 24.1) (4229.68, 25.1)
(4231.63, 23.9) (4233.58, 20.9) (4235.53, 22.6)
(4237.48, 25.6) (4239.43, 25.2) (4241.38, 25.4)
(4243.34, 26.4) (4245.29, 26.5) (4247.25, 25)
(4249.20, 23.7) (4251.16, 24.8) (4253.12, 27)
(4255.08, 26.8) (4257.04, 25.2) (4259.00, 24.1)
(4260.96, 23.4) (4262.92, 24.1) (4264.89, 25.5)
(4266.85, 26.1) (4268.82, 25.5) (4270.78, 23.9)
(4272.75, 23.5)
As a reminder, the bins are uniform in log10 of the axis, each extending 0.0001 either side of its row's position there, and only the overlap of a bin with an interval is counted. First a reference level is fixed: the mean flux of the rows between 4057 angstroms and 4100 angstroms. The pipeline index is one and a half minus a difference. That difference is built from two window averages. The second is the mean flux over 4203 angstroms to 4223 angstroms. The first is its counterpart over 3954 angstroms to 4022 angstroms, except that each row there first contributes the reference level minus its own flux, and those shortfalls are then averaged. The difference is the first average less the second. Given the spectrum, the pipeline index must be 23.8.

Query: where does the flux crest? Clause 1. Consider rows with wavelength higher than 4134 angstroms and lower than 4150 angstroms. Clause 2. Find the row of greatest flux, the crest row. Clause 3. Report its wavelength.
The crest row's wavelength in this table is 4139.11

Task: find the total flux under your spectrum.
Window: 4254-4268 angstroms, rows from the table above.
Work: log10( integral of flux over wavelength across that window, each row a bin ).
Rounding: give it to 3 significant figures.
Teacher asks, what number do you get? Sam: 2.54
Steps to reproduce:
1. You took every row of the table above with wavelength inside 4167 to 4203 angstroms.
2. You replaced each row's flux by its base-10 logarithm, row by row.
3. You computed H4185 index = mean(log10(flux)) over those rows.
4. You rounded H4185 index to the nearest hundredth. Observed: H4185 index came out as 1.38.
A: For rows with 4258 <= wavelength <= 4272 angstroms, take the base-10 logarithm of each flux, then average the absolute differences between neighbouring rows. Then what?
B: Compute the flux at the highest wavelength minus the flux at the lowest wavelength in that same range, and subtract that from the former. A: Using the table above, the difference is 0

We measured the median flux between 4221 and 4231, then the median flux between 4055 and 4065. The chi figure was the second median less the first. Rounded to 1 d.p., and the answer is -0.9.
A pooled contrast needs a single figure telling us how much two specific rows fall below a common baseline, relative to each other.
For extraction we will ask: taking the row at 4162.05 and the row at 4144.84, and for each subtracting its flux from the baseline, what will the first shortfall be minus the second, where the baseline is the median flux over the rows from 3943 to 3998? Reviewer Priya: -5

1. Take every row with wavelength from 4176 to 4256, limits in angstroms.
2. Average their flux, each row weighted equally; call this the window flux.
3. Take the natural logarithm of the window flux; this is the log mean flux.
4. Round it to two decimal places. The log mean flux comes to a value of 3.19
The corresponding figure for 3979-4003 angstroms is 3.16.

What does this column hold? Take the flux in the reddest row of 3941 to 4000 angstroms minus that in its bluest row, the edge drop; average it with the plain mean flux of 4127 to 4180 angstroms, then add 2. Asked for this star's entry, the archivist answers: 15.9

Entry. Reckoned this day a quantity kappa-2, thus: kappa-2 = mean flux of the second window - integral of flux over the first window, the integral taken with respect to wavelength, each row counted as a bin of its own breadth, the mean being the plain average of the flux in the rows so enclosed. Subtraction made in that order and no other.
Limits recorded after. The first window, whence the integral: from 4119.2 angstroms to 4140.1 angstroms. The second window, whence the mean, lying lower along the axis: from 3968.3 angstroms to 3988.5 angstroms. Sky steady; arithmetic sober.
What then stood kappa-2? -473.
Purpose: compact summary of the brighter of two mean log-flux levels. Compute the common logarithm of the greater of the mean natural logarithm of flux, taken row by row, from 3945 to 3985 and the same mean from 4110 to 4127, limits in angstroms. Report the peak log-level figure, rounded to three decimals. 0.496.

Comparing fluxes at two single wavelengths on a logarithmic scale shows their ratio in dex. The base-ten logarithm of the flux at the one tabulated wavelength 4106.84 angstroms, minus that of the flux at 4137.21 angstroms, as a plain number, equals -0.09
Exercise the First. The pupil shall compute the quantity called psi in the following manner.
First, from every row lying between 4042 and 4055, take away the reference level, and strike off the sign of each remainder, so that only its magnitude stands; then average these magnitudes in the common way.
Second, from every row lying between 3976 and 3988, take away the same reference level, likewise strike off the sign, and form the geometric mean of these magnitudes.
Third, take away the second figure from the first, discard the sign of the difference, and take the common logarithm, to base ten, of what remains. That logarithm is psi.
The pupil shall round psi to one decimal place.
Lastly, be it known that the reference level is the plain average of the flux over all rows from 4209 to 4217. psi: 0.3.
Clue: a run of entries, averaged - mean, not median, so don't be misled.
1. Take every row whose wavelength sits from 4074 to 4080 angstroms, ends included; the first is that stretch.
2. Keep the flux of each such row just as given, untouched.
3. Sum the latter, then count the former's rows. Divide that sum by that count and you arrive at 23.7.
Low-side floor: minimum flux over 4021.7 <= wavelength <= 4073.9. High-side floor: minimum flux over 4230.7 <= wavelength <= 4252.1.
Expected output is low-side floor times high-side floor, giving 439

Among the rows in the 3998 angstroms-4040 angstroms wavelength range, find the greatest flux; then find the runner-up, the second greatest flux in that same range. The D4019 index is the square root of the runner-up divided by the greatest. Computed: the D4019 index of 0.9945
